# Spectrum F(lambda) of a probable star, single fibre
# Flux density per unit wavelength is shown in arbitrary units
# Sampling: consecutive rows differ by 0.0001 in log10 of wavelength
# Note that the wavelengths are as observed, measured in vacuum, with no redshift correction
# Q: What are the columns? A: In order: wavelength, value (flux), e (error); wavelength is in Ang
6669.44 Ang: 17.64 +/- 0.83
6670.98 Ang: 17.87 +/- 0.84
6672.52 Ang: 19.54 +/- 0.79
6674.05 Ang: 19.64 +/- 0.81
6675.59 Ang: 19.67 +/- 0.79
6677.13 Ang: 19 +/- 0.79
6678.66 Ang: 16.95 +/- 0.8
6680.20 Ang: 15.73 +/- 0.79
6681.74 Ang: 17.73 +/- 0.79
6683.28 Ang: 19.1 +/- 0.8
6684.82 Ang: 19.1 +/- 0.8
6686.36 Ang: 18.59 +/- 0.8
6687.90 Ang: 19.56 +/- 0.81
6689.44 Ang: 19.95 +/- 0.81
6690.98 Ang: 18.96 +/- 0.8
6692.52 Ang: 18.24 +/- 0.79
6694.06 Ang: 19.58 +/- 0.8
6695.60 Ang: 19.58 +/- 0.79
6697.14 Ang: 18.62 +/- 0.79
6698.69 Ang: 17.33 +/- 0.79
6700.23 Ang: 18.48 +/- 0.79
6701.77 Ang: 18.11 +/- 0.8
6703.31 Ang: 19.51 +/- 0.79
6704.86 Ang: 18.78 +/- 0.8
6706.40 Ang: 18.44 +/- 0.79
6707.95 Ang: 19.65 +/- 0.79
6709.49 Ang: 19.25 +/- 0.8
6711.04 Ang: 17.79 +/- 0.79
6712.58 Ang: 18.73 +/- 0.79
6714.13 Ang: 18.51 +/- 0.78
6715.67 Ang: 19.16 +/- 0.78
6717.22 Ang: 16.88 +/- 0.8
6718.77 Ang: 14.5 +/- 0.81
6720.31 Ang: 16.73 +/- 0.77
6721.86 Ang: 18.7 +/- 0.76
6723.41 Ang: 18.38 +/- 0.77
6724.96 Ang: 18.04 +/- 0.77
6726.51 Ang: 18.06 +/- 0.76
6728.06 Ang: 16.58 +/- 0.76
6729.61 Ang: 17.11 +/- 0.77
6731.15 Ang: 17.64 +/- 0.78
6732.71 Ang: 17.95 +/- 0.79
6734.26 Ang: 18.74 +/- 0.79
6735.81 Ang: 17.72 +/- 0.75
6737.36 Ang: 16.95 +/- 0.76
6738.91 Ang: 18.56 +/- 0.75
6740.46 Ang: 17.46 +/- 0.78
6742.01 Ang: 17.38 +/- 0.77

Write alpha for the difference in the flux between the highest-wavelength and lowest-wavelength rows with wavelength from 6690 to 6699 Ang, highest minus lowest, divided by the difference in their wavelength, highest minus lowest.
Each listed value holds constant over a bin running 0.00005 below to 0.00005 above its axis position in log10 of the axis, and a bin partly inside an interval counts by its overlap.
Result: -0.2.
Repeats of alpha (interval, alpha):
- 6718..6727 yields 0.5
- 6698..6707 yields 0.1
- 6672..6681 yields -0.5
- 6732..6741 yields -0.1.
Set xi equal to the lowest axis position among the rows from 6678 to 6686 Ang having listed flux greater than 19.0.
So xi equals 6683.28 Ang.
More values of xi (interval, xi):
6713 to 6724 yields 6715.67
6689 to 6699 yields 6689.44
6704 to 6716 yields 6707.95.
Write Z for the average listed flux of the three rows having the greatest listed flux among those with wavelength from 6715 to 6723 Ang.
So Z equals 18.2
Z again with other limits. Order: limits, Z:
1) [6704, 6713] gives 19.2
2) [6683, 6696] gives 19.7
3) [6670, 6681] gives 19.6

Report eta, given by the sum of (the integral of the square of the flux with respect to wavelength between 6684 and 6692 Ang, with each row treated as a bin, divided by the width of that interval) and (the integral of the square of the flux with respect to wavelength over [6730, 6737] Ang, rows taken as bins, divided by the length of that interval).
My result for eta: 690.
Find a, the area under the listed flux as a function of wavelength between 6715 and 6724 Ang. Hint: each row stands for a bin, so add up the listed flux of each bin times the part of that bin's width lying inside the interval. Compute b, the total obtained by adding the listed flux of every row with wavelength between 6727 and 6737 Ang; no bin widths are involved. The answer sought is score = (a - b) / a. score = 0.323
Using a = 156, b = 106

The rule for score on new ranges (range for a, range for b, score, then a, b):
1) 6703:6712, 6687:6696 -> 0.317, 170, 116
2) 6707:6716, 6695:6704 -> 0.341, 169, 112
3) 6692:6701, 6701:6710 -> 0.322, 168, 114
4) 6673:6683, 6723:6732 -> 0.419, 182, 106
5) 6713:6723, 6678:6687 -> 0.387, 175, 107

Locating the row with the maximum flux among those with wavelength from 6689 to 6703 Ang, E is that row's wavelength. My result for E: 6689.44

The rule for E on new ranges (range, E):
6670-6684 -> 6675.59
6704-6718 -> 6707.95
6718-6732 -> 6721.86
